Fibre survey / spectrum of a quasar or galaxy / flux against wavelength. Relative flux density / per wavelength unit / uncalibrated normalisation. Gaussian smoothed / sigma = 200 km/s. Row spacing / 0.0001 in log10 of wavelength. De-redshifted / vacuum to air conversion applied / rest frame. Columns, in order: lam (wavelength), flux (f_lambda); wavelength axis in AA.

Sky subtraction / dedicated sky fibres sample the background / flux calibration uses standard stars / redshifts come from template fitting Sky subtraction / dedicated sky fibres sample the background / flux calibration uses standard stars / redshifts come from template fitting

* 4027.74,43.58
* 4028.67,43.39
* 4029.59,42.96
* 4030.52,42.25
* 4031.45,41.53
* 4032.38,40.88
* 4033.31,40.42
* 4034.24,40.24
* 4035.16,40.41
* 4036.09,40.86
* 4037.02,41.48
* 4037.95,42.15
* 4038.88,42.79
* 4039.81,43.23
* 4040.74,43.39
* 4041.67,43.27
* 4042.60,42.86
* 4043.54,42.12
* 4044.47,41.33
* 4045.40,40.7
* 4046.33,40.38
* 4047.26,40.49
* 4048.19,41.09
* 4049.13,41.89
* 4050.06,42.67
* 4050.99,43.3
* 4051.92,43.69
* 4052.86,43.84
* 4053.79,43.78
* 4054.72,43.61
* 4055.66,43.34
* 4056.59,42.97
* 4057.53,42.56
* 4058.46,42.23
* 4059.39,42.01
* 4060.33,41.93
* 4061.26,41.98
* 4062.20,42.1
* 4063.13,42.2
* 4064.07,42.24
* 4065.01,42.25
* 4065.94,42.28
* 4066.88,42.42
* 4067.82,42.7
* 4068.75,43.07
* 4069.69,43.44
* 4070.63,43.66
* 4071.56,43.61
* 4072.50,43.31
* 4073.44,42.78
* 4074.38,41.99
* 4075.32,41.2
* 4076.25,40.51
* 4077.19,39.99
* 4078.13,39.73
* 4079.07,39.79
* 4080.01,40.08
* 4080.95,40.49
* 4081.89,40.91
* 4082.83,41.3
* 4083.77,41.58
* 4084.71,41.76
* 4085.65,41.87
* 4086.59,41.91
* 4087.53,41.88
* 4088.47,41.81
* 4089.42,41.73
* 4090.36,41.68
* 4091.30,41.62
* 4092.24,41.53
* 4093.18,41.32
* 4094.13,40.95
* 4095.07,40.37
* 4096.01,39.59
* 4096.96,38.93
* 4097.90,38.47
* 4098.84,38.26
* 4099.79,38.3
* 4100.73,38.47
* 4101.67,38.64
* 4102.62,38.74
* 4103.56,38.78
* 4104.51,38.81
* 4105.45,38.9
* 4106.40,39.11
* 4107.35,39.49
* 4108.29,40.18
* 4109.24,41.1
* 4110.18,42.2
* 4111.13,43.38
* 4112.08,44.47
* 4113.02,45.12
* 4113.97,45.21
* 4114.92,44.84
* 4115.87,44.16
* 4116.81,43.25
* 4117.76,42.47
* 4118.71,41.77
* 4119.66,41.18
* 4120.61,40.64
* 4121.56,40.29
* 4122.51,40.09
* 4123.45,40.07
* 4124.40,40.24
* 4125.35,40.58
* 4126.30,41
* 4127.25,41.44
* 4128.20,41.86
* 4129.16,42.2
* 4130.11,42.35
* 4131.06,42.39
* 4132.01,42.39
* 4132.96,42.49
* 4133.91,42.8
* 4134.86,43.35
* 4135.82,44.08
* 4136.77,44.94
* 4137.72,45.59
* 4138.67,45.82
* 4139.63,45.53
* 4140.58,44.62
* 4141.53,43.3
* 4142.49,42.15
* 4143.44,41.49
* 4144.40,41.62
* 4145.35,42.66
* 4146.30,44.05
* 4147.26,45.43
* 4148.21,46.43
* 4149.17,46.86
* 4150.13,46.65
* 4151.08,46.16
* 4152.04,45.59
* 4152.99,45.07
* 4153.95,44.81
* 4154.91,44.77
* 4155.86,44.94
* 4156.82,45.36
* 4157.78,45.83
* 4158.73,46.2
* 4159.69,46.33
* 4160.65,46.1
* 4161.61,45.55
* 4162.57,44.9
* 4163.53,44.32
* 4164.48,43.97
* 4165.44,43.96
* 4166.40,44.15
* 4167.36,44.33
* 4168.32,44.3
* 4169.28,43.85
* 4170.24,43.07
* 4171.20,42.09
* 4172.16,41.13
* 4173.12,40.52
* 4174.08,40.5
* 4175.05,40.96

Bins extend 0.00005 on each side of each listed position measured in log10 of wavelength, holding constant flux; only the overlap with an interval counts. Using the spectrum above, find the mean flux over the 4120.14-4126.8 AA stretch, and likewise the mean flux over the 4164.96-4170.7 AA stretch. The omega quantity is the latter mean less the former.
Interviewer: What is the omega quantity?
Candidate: 3.5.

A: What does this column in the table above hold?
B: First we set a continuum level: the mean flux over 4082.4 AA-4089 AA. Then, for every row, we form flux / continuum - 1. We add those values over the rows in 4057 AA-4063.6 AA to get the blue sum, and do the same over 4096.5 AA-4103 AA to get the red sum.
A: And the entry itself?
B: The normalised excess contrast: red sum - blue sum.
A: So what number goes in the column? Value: -0.6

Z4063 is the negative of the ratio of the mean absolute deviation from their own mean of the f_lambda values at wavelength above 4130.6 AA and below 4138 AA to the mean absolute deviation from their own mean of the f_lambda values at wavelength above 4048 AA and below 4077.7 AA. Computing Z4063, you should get -1.4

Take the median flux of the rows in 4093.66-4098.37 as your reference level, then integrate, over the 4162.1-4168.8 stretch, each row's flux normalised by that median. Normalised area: 7.5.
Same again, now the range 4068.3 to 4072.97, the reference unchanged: 5.1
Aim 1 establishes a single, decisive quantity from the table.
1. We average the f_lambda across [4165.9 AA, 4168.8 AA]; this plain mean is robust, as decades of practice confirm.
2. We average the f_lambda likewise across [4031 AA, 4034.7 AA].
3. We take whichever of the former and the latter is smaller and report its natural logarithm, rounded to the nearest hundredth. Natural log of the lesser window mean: 3.71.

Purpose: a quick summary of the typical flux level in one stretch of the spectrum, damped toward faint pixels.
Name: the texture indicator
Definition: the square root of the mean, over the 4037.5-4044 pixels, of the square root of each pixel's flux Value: 2.56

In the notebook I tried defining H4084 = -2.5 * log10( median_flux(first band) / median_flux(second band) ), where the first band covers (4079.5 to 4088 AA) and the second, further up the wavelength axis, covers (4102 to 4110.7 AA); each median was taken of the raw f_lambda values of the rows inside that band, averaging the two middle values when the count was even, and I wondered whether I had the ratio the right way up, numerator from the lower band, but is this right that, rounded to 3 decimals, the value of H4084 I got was -0.066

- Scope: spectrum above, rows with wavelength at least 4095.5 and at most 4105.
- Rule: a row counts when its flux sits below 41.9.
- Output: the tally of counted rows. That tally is 10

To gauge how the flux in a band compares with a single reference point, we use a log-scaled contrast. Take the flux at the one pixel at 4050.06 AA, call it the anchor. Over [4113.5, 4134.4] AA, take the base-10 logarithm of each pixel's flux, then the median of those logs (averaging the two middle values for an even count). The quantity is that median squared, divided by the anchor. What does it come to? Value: 0.0618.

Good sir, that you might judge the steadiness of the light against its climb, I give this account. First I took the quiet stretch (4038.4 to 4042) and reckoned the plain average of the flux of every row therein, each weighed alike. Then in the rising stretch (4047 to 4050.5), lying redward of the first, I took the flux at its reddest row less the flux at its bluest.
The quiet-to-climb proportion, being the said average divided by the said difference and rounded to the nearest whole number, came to 20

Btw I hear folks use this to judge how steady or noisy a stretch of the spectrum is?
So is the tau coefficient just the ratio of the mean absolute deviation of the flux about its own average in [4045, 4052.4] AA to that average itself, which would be 0.027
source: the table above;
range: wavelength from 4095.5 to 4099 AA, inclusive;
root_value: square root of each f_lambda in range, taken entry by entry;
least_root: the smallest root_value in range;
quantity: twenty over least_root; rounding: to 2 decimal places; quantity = 3.23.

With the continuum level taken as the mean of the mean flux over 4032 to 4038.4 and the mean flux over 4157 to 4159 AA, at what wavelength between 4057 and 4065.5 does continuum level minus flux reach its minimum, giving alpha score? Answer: 4057.53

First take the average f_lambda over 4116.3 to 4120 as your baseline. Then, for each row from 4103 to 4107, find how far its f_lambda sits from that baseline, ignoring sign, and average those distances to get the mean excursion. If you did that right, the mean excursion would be 3.3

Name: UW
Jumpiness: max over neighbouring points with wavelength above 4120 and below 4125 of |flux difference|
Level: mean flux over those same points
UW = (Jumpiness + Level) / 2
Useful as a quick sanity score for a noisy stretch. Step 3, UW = 20.3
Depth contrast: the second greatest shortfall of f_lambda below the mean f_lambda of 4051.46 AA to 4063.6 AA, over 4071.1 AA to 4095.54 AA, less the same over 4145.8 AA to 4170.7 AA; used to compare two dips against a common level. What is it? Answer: 4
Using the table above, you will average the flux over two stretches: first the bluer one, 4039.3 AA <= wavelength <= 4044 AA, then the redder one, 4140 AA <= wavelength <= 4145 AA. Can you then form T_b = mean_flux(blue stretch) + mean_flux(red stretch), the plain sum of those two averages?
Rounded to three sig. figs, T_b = 85.6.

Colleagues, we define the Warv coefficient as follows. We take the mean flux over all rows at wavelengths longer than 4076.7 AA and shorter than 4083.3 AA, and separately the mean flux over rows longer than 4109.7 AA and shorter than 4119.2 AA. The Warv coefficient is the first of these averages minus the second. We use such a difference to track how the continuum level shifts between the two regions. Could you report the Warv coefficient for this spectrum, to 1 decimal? -3.4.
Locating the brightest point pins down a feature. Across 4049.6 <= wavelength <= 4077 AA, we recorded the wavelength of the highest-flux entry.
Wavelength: 4052.86 AA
